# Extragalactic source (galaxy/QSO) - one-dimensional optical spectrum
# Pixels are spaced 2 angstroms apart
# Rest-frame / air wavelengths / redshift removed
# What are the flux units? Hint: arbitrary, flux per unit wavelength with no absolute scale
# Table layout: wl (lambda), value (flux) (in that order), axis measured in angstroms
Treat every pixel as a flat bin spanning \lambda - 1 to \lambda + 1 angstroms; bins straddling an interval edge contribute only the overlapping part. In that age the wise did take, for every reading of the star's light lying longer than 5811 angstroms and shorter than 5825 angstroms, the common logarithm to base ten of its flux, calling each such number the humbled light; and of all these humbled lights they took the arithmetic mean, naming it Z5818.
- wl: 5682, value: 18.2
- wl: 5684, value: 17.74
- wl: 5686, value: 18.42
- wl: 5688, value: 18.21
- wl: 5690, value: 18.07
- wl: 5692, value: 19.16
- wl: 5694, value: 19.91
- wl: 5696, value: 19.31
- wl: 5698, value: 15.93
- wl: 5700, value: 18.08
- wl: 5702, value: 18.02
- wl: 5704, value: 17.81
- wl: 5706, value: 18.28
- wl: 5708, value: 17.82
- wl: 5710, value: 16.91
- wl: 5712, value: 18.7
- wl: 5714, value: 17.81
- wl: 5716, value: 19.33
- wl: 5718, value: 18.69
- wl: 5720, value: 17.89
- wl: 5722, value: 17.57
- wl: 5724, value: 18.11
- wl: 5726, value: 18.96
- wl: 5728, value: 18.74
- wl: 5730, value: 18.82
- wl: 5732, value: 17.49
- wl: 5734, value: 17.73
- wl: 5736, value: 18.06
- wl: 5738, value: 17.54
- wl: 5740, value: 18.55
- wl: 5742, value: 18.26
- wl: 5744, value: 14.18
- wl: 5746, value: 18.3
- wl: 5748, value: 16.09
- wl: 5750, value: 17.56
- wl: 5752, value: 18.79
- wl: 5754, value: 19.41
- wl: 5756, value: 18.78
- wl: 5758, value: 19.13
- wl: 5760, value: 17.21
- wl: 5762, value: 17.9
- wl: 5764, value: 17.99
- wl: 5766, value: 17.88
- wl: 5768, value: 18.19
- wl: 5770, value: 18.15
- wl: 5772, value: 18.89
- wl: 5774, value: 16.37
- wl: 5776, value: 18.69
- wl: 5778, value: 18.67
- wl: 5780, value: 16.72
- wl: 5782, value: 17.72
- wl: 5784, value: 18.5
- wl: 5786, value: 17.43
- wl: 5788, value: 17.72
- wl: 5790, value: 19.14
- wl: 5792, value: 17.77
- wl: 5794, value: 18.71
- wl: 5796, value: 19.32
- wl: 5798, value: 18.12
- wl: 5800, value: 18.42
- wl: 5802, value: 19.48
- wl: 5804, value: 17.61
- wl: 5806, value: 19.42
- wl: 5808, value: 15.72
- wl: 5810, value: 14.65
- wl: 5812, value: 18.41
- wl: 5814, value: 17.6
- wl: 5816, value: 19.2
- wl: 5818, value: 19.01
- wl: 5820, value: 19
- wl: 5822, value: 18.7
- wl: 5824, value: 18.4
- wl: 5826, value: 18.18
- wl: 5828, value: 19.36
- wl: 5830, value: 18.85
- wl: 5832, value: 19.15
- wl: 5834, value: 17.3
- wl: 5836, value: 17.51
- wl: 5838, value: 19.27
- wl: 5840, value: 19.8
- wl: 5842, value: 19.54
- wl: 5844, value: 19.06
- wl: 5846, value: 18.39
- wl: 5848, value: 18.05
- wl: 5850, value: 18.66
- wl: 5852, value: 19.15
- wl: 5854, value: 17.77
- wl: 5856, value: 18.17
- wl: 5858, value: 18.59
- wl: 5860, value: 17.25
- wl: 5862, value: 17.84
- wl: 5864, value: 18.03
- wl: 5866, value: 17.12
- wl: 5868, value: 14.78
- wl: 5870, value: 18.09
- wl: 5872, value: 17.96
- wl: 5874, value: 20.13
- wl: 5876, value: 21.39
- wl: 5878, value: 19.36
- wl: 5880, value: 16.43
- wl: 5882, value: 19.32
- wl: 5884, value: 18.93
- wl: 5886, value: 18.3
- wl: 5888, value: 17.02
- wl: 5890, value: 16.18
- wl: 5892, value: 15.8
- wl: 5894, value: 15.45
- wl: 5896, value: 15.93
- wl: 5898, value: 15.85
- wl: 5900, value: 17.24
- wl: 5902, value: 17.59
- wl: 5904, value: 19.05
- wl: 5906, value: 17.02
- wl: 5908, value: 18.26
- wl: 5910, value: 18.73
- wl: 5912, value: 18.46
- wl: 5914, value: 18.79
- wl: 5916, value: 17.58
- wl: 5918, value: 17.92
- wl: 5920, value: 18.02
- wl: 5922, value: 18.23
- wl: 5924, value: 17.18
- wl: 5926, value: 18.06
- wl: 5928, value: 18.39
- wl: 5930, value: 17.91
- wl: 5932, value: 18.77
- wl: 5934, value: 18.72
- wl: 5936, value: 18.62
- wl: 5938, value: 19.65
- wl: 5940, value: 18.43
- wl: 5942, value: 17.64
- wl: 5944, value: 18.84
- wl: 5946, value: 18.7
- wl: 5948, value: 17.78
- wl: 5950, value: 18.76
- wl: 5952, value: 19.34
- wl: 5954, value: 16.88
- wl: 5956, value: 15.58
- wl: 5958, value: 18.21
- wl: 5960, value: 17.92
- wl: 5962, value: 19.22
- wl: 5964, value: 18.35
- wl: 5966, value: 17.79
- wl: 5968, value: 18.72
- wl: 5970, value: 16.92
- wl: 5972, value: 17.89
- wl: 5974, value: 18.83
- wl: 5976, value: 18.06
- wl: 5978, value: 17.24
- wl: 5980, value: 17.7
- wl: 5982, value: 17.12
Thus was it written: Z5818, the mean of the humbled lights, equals 1.27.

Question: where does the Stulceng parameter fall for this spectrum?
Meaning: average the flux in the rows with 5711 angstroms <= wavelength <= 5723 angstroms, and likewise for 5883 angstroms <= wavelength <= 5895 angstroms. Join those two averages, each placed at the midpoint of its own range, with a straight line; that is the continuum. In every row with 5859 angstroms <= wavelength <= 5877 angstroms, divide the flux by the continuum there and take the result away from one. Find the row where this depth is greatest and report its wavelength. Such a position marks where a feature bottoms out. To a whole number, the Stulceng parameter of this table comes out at 5868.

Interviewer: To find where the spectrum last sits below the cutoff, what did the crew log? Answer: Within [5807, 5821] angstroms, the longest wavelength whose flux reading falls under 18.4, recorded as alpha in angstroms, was 5814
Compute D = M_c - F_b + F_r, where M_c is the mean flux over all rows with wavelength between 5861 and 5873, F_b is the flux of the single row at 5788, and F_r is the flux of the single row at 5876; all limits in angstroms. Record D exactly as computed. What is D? 21.0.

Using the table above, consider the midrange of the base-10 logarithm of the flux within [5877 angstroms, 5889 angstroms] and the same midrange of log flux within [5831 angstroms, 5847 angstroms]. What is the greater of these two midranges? 1.267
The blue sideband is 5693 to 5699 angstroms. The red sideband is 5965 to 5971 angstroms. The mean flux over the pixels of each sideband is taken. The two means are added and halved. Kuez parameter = 18.1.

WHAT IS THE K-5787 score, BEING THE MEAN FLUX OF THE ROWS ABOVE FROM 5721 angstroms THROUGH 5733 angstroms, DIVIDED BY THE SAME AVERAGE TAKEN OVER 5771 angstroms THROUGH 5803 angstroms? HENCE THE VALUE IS 1.00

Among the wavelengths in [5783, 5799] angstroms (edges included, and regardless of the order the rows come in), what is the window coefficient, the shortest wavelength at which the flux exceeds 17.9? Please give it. 5784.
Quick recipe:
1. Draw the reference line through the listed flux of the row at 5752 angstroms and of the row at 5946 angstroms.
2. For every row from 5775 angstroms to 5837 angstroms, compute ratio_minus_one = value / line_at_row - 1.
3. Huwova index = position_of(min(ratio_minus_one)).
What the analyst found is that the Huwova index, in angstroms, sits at 5810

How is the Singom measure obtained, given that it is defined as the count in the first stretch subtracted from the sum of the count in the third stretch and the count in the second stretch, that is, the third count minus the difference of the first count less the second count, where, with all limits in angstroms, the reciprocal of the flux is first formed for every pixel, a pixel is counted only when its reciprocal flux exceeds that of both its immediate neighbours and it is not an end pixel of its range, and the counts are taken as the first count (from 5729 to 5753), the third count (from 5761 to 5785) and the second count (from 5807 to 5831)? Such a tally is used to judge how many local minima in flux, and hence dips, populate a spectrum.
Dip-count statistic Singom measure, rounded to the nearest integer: 3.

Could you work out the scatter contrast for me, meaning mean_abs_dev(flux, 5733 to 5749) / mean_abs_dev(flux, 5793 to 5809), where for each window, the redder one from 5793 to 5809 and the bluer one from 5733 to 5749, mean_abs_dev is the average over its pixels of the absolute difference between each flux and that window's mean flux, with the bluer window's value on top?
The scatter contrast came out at 1.2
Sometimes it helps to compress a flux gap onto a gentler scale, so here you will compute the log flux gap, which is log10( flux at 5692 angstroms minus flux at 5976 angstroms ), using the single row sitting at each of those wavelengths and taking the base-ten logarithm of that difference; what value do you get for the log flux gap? 0.0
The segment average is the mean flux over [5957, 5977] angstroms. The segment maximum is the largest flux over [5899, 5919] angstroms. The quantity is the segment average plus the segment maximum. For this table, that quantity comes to 37.2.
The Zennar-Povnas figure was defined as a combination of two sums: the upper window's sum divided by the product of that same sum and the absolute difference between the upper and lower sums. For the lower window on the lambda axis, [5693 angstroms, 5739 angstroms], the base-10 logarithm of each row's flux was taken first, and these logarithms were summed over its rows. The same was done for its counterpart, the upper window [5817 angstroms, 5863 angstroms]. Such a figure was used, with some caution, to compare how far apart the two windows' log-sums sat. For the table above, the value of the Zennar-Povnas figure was 4.4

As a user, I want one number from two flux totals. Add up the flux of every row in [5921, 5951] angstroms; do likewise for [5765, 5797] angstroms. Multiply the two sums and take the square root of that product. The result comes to 283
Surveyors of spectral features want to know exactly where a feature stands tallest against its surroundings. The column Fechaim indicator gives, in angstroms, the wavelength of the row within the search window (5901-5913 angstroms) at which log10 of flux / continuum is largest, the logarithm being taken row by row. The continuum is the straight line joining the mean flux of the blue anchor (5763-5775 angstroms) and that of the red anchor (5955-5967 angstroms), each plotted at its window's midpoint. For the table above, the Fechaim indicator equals 5904 angstroms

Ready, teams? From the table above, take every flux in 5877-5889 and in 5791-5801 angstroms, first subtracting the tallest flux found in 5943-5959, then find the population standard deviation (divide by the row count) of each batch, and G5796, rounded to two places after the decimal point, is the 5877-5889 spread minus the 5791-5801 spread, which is 0.60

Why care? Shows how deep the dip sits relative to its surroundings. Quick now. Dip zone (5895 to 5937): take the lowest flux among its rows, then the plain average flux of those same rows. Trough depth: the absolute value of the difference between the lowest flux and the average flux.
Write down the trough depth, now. 2.1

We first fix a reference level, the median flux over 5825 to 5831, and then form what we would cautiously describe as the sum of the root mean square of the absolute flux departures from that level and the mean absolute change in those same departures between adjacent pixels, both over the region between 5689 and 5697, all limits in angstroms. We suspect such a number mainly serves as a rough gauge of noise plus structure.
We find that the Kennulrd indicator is 1.3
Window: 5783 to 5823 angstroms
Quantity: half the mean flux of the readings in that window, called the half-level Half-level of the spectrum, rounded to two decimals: 9.10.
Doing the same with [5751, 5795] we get 9.09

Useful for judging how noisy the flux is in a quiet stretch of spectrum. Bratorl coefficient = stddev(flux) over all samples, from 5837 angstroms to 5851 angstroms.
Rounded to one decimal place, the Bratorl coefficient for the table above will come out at 0.6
